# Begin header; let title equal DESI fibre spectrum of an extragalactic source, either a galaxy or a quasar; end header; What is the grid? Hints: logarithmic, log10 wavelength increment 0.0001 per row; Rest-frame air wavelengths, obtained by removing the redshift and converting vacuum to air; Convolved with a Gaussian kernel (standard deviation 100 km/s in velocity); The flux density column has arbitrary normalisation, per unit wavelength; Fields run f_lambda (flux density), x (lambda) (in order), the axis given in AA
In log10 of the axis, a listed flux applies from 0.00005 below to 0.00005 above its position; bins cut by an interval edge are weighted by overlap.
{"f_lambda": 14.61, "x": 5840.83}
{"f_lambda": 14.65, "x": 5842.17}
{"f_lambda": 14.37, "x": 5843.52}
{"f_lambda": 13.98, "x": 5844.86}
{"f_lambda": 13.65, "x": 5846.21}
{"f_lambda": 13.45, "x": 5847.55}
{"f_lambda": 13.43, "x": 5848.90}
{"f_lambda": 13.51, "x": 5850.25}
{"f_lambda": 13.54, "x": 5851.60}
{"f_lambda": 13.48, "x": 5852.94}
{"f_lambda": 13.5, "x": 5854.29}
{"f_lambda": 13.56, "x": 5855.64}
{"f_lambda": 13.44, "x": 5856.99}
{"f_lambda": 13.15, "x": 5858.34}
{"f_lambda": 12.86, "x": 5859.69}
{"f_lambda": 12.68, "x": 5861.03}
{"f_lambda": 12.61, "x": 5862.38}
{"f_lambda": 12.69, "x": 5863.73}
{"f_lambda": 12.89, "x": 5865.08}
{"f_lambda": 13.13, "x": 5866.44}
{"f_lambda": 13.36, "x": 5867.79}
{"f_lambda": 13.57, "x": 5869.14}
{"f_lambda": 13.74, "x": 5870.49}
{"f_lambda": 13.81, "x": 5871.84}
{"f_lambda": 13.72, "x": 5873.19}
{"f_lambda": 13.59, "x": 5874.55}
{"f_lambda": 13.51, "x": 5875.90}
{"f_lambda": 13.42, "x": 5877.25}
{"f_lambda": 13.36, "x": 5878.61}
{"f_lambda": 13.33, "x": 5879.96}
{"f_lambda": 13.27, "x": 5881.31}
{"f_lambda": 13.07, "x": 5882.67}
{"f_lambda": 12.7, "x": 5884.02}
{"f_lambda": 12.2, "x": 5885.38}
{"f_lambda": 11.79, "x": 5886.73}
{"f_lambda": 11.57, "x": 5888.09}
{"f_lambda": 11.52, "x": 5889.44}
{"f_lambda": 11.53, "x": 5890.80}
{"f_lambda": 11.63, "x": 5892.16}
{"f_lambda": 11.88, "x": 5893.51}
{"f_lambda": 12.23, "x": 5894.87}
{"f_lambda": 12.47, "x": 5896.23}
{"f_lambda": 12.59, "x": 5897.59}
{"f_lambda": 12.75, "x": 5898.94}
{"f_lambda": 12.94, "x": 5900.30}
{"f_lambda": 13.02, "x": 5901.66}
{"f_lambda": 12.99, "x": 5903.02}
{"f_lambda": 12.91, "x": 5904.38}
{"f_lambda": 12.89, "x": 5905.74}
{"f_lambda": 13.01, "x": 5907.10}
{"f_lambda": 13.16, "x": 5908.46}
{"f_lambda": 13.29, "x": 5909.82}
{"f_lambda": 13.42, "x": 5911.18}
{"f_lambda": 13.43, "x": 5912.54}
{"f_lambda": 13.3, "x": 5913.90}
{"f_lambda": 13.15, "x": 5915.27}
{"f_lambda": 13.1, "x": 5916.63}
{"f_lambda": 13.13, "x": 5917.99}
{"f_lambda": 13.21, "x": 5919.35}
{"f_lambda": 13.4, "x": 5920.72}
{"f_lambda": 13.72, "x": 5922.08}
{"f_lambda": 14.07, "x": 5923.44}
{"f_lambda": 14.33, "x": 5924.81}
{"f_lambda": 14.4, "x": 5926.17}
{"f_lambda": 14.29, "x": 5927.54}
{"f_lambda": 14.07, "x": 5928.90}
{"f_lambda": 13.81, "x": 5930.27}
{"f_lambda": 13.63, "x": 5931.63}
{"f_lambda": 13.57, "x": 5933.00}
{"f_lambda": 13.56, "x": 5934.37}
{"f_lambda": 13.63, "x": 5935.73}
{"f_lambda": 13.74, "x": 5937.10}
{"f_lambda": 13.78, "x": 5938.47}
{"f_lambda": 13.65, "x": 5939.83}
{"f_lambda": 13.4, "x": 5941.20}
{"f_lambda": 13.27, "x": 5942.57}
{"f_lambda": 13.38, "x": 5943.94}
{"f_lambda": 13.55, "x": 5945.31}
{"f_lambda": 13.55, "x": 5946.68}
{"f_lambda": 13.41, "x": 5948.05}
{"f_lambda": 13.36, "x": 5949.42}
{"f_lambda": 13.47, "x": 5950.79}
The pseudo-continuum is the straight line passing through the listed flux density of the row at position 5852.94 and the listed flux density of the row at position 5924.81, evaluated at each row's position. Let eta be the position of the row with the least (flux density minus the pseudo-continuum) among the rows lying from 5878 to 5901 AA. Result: 5890.80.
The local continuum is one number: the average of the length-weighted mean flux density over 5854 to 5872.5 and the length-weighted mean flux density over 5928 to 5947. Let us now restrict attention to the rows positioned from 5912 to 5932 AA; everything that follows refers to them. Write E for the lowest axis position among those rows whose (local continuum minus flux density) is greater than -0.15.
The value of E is 5912.54 AA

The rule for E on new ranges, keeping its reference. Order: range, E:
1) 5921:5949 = 5934.37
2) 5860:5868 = 5861.03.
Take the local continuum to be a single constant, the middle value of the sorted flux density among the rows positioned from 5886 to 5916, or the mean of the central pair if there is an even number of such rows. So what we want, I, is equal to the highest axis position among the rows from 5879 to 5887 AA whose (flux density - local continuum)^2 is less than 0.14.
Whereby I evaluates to 5884.02 AA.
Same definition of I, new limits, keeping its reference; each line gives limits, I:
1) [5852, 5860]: 5859.69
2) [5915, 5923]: 5919.35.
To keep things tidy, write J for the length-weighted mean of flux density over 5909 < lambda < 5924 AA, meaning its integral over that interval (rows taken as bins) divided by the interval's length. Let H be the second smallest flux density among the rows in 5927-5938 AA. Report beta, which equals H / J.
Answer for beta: 1.01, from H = 13.57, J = 13.4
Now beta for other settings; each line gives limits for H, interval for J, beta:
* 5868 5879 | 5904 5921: 1.02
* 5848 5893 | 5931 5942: 0.85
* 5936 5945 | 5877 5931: 1.03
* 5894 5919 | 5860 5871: 0.95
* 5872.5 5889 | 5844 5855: 0.87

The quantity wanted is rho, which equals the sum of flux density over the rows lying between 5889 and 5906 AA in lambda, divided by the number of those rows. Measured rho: 12.4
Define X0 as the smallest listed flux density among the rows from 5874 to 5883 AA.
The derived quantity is 13.07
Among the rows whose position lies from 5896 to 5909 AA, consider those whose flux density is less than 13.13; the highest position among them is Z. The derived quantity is 5907.10 AA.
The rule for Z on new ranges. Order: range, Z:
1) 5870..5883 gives 5882.67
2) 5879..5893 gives 5892.16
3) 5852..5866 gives 5865.08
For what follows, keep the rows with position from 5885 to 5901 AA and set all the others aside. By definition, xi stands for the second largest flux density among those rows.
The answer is 12.75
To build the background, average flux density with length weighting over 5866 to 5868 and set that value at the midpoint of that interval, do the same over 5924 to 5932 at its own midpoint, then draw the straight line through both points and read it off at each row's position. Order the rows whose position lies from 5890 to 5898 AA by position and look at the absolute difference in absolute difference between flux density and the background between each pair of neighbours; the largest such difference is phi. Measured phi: 0.33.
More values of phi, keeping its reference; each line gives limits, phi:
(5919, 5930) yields 0.30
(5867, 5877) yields 0.19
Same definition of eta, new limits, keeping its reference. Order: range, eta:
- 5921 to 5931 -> 5930.27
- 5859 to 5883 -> 5862.38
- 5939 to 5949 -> 5942.57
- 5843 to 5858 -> 5856.99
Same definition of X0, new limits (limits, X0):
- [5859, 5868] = 12.61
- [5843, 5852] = 13.43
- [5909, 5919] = 13.1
